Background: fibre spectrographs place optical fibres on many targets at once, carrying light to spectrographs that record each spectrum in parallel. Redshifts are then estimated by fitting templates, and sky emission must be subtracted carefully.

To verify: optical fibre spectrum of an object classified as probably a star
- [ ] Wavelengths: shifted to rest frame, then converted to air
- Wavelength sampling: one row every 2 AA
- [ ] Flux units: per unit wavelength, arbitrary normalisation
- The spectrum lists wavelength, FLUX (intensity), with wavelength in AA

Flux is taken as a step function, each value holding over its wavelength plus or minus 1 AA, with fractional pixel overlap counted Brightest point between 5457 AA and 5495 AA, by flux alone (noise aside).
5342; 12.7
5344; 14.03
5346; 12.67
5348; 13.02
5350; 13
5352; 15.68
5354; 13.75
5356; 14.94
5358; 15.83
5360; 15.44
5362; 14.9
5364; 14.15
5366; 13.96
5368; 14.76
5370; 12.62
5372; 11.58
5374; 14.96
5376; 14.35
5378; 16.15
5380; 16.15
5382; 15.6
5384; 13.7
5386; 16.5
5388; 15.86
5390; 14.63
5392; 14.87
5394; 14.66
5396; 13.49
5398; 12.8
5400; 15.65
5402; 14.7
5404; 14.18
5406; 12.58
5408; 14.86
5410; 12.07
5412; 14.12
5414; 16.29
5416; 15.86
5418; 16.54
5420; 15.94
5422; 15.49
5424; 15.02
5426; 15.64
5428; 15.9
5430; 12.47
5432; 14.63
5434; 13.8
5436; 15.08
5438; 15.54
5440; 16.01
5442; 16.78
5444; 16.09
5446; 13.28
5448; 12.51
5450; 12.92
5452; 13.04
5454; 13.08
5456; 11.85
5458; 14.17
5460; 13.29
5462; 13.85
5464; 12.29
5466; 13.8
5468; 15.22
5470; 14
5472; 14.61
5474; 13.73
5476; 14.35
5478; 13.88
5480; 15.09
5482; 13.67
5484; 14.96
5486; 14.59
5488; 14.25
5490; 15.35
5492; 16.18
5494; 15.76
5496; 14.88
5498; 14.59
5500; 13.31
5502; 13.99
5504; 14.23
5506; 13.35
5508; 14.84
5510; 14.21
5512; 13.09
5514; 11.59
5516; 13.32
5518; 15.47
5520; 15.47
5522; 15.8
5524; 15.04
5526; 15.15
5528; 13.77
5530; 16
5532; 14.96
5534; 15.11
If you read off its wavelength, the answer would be 5492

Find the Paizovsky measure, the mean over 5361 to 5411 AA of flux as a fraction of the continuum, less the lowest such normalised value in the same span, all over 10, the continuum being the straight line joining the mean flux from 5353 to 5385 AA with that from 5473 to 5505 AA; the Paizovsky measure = 0.0193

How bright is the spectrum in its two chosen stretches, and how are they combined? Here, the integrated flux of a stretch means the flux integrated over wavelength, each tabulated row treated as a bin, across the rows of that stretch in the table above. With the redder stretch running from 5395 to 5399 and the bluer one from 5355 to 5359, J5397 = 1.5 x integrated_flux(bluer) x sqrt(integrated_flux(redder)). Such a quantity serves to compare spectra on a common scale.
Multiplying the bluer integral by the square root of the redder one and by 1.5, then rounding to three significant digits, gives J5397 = 669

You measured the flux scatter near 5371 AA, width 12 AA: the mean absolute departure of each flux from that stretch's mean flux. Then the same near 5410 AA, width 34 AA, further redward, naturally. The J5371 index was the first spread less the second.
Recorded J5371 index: 0.0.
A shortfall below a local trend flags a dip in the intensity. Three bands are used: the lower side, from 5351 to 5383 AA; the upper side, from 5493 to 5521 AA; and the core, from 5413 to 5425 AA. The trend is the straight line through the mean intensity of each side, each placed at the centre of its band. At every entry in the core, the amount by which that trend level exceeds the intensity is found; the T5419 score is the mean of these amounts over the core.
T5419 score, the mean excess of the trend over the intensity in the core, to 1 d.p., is -1.4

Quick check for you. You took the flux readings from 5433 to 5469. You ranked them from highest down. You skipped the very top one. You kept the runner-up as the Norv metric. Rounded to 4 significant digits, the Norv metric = 16.09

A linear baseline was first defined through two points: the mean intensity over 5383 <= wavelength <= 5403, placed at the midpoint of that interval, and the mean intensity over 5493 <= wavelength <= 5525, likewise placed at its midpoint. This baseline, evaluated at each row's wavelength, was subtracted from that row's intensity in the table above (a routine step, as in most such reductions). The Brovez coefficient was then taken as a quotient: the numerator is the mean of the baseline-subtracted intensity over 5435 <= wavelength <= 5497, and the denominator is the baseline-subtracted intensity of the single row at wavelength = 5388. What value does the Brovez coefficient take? -0.11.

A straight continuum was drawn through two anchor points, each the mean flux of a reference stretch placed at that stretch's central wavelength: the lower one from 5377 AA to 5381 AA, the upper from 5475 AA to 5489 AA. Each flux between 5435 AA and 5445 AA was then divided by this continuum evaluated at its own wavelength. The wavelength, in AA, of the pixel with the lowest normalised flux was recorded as 5436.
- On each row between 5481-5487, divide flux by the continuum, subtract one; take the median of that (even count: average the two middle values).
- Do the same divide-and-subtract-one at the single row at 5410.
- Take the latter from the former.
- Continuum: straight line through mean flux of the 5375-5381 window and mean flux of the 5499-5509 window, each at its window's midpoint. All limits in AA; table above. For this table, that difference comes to 0.23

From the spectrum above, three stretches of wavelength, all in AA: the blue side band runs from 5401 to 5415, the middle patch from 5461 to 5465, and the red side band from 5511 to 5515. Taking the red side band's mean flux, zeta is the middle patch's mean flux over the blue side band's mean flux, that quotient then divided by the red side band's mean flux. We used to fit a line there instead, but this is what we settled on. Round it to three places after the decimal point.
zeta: 0.075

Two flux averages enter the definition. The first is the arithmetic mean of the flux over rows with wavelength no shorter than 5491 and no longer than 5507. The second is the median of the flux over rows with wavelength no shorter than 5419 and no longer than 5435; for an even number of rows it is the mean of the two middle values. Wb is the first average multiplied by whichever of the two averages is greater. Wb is 222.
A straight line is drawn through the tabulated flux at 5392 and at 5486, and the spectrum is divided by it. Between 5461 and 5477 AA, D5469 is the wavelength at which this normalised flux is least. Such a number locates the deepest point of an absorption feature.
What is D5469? 5464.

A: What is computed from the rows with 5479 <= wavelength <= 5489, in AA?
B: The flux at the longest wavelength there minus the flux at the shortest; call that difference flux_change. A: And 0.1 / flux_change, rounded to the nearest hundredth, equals -0.12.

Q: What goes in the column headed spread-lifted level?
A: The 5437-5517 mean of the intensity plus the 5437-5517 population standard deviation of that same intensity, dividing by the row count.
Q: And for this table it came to 15.3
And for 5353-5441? 16.0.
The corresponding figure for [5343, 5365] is 15.4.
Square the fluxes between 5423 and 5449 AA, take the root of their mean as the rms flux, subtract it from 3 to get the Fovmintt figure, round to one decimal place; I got -11.9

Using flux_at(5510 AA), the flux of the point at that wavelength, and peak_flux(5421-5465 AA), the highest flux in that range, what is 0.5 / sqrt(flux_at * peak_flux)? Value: 0.0324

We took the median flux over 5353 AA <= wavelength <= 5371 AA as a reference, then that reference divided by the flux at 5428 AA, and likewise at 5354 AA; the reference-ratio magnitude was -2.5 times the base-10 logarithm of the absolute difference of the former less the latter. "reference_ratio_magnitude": 2.10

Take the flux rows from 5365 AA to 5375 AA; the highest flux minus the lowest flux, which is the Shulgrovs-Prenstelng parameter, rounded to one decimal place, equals 3.4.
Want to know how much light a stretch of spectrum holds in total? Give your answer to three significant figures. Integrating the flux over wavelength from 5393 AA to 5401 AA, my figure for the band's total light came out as 113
